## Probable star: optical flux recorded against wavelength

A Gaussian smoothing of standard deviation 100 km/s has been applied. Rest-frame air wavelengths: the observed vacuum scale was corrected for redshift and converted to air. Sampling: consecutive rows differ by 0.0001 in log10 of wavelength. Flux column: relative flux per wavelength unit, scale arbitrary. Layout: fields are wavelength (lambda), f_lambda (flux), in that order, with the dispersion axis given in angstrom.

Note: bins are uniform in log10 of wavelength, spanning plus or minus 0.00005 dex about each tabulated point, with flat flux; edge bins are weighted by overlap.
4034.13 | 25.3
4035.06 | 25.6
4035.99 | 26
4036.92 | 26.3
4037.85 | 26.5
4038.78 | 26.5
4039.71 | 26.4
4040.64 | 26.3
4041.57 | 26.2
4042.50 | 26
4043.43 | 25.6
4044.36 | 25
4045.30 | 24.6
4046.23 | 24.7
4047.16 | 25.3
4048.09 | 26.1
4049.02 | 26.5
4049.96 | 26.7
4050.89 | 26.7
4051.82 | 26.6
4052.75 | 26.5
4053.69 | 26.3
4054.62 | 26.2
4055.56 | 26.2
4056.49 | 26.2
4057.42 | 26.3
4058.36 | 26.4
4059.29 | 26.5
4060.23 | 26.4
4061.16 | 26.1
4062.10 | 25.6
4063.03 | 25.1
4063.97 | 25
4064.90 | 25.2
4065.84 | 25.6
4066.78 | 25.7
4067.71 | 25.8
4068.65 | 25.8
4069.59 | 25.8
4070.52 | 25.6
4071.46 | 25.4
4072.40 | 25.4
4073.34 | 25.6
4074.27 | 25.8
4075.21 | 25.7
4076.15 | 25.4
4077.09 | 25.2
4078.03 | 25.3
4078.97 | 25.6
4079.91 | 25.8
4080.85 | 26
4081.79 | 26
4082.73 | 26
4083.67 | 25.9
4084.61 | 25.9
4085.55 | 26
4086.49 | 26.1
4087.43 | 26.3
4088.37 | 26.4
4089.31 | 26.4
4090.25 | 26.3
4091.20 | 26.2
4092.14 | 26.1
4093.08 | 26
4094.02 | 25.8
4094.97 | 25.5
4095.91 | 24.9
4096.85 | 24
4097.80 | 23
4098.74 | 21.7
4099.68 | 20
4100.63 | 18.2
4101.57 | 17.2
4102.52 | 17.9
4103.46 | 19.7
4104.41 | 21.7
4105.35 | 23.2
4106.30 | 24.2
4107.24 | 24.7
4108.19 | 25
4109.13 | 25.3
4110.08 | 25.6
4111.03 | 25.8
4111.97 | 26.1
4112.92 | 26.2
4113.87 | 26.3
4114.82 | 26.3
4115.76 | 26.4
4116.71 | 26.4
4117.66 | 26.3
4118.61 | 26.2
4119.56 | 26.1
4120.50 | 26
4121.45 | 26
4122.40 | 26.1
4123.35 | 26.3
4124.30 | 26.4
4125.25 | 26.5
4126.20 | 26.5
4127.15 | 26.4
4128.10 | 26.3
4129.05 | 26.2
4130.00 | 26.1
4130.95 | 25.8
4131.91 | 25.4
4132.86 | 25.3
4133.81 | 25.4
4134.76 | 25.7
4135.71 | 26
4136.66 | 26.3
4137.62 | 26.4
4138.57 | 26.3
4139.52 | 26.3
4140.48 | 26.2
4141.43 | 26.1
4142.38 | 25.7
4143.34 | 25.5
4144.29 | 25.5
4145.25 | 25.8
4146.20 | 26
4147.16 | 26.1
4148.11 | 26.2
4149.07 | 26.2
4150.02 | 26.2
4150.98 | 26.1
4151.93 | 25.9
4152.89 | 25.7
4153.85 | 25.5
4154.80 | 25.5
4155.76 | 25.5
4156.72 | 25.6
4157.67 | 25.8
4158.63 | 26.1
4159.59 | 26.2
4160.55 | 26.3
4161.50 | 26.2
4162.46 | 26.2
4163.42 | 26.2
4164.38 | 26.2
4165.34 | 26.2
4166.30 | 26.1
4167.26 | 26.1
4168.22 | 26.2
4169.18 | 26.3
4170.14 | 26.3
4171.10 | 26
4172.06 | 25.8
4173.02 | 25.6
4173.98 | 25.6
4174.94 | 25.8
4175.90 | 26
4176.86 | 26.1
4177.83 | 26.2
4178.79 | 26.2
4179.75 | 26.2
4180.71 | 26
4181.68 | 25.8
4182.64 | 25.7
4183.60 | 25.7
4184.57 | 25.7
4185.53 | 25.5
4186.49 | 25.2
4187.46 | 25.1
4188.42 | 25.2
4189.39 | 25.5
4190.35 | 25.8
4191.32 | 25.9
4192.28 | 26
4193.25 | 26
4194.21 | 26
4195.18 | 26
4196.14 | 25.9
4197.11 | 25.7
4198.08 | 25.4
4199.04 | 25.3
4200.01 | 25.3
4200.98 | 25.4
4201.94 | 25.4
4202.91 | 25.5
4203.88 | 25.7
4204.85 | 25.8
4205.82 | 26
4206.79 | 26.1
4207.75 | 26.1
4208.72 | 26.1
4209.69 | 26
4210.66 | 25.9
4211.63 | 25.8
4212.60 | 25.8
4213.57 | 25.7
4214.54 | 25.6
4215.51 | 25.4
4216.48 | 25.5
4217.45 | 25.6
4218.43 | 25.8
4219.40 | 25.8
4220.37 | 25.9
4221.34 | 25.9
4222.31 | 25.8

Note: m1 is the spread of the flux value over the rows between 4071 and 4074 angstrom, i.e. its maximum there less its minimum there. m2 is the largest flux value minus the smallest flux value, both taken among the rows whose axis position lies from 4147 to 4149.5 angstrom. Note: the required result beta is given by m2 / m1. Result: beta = 0.5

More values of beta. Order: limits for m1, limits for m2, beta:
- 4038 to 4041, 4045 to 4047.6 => 3.5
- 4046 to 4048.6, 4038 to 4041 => 0.1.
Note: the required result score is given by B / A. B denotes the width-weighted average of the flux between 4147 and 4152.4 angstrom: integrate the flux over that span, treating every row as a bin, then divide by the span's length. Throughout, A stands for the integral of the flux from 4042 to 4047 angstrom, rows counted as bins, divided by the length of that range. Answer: 1.04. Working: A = 25.2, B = 26.2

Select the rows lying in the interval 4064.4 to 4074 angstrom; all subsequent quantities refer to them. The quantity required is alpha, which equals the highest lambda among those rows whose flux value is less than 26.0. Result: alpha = 4073.34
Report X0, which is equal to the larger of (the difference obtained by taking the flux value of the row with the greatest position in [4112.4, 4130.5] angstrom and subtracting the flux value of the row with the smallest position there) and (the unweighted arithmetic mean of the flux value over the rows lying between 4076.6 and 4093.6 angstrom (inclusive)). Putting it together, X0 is 25.97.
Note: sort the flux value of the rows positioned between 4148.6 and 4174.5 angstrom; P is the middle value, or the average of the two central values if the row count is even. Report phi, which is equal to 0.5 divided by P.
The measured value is 0.0192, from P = 26.1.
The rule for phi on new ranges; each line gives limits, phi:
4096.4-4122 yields 0.0198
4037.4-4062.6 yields 0.0190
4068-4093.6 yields 0.0193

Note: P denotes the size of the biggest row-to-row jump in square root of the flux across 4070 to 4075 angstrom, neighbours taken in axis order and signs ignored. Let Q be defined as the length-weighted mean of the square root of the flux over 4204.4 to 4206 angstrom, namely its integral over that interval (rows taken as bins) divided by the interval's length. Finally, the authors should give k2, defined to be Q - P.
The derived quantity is 5.062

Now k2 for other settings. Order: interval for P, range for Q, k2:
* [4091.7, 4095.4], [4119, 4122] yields 5.082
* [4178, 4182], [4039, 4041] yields 5.117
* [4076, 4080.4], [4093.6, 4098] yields 4.933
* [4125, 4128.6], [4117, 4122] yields 5.103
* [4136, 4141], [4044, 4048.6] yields 5.004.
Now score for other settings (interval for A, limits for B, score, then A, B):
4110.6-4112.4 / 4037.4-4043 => 1.01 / 26.0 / 26.3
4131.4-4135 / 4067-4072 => 1.01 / 25.4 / 25.7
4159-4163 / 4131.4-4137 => 0.98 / 26.2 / 25.7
